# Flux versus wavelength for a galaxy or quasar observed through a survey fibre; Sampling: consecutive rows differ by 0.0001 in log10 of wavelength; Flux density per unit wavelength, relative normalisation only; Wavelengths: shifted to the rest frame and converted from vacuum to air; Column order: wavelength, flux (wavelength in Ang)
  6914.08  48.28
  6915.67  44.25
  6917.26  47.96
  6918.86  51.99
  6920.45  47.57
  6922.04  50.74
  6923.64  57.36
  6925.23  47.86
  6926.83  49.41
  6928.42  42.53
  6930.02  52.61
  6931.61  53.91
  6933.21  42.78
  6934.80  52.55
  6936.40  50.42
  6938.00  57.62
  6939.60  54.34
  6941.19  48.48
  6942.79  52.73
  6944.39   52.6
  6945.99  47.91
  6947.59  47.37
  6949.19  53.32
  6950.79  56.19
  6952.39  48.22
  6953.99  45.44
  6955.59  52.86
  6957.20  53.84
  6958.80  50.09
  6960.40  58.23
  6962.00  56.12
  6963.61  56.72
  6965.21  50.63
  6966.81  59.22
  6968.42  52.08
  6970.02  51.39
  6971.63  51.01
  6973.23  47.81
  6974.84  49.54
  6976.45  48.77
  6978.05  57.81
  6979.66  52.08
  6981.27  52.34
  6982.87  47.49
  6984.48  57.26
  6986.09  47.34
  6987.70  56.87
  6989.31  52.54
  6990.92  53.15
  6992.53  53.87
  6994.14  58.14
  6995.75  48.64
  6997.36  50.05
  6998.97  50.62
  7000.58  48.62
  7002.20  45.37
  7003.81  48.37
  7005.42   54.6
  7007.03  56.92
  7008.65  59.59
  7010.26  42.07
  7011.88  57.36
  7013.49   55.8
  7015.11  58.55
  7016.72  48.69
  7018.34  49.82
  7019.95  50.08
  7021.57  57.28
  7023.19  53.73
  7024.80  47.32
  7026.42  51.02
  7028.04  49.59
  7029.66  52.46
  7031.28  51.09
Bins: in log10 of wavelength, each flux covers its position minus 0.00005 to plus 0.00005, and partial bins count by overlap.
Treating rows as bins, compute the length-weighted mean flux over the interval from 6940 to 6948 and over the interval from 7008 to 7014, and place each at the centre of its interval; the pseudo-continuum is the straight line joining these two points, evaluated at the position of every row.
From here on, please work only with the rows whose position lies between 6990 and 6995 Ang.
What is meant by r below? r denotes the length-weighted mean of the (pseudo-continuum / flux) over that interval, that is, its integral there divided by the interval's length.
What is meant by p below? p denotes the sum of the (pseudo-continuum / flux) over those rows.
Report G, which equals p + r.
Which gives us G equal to 3.83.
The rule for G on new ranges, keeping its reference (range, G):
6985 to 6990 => 4.02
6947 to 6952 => 3.88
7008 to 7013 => 4.13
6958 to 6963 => 3.73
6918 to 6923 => 3.92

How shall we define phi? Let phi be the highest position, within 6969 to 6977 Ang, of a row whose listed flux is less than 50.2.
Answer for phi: 6976.45 Ang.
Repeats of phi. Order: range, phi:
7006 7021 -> 7019.95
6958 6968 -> 6958.80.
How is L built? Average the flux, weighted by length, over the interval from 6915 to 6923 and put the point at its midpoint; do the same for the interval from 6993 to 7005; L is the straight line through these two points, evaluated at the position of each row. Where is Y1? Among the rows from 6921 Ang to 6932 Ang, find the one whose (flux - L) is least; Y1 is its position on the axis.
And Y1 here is 6928.42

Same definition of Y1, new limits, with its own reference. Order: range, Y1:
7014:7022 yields 7016.72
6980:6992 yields 6986.09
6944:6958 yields 6953.99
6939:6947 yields 6945.99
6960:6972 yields 6965.21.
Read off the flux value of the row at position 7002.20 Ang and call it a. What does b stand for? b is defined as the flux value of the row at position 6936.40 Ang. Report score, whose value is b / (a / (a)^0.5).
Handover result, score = 7.5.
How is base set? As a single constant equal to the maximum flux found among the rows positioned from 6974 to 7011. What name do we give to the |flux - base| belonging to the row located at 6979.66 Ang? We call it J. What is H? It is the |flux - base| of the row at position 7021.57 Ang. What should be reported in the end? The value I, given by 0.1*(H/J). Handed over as 0.03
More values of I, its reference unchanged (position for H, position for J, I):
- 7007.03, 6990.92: 0.04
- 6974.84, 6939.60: 0.19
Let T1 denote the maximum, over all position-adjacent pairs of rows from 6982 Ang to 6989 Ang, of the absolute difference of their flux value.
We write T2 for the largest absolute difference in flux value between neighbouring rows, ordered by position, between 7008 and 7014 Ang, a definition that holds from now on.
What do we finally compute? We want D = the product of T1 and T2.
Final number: 174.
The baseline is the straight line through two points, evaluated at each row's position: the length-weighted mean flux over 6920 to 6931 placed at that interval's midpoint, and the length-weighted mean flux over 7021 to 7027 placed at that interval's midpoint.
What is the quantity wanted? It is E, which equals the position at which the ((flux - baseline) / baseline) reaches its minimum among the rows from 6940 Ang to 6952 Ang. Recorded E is 6947.59 Ang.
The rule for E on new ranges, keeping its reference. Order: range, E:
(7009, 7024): 7010.26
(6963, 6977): 6973.23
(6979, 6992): 6986.09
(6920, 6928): 6920.45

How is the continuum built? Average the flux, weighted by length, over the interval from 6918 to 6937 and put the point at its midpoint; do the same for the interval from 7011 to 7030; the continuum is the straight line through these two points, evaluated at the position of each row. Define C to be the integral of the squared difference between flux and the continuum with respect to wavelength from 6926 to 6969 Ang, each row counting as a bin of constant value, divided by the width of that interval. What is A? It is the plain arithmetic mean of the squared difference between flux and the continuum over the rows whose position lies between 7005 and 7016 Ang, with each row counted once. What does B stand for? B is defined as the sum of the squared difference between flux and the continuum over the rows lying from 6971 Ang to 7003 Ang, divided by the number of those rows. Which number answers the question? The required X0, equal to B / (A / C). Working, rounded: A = 37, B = 14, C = 19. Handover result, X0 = 7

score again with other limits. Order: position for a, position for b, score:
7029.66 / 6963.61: 7.8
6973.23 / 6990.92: 7.7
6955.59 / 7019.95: 6.9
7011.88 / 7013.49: 7.4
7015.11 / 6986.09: 6.2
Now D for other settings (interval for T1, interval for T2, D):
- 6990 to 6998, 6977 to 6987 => 94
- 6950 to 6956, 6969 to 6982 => 72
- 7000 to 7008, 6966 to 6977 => 44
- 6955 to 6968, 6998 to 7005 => 28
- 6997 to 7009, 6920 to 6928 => 59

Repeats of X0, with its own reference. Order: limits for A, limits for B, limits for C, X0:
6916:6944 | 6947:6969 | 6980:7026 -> 23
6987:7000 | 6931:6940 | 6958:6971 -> 48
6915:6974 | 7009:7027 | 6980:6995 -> 22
